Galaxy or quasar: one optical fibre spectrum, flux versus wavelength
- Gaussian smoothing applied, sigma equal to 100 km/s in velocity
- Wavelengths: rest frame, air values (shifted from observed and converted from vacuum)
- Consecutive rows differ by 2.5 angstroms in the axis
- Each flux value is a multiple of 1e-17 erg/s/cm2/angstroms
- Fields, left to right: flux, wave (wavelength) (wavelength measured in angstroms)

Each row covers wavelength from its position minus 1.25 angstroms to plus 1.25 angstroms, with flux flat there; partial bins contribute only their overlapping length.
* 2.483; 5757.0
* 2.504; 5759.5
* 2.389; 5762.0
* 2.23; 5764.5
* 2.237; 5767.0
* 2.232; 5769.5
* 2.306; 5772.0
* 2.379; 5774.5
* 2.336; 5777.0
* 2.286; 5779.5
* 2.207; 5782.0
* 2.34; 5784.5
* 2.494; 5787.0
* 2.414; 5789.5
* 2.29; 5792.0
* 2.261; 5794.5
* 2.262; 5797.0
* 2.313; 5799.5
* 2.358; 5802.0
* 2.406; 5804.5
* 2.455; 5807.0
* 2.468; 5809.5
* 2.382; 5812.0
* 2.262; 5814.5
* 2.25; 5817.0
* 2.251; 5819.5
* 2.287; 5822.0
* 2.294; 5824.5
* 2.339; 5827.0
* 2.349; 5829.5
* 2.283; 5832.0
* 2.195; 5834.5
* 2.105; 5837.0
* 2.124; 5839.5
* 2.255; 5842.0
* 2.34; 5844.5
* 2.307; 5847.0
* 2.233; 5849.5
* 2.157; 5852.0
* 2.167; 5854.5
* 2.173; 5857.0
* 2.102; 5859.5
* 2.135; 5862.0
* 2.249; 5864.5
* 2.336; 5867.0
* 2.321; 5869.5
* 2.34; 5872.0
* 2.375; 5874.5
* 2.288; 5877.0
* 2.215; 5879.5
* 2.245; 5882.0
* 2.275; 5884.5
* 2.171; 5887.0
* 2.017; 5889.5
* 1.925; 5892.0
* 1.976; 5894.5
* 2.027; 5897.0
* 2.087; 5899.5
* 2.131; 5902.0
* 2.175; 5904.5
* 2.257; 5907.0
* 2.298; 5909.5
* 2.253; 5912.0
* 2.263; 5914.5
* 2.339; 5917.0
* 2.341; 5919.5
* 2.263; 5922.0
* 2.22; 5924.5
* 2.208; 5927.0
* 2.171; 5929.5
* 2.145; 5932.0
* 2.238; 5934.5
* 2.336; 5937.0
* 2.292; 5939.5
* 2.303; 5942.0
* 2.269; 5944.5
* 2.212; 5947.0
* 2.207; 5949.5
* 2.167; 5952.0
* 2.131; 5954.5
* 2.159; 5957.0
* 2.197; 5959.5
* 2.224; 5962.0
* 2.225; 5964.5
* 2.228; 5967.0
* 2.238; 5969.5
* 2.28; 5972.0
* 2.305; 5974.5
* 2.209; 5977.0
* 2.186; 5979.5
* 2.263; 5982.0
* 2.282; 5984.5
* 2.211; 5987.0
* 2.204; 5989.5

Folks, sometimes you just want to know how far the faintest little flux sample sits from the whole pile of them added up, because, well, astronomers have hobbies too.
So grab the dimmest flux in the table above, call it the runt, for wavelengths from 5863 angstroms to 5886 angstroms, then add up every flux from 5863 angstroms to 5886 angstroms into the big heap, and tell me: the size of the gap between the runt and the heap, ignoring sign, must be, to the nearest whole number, 18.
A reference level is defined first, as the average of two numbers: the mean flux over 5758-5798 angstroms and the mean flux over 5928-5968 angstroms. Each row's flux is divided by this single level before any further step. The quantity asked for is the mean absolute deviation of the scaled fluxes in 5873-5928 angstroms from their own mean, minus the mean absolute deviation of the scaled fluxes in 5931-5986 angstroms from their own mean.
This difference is 0.023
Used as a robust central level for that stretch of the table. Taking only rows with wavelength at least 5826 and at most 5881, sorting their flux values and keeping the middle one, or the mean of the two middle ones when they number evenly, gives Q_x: 2.25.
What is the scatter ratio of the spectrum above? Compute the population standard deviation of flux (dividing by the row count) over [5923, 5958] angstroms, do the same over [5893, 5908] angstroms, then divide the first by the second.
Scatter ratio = 0.7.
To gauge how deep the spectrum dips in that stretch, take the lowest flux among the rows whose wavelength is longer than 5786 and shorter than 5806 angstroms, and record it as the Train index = 2.261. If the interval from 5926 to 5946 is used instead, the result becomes 2.145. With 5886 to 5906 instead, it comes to 1.925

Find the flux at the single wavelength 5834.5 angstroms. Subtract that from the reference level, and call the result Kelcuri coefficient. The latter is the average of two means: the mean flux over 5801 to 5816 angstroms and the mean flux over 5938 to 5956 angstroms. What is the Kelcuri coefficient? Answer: 0.11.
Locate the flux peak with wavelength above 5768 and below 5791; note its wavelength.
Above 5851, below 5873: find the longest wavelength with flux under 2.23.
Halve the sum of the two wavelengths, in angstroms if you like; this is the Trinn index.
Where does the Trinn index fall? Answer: 5824.5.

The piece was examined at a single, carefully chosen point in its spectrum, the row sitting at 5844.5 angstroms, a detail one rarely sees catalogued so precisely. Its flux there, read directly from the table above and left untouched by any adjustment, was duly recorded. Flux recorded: 2.34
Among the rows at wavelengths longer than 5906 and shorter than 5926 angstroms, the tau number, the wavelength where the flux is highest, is 5919.5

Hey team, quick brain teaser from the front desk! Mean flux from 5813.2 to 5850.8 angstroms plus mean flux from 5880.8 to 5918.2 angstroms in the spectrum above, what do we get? 4.42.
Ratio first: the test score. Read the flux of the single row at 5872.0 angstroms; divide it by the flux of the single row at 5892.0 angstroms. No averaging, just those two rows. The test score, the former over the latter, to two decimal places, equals 1.22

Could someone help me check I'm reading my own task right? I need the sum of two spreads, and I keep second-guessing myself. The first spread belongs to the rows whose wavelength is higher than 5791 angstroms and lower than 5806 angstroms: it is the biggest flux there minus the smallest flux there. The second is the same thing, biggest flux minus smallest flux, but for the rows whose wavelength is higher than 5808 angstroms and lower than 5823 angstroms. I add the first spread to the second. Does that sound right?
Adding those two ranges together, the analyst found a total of 0.36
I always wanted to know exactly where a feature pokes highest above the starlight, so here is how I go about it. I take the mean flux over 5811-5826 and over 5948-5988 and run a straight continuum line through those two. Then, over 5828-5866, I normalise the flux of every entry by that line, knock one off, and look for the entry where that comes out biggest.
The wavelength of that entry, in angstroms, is 5829.5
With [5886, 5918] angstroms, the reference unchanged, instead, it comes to 5917.0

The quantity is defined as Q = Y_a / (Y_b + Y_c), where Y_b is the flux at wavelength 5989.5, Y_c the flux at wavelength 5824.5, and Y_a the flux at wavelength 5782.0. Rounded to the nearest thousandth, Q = 0.491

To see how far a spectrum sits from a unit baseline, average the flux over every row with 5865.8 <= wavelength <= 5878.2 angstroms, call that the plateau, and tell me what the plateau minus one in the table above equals 1.33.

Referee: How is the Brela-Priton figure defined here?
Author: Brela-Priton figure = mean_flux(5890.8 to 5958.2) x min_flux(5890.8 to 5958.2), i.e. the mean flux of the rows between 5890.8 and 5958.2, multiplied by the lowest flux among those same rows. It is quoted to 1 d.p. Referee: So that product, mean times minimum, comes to 4.2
